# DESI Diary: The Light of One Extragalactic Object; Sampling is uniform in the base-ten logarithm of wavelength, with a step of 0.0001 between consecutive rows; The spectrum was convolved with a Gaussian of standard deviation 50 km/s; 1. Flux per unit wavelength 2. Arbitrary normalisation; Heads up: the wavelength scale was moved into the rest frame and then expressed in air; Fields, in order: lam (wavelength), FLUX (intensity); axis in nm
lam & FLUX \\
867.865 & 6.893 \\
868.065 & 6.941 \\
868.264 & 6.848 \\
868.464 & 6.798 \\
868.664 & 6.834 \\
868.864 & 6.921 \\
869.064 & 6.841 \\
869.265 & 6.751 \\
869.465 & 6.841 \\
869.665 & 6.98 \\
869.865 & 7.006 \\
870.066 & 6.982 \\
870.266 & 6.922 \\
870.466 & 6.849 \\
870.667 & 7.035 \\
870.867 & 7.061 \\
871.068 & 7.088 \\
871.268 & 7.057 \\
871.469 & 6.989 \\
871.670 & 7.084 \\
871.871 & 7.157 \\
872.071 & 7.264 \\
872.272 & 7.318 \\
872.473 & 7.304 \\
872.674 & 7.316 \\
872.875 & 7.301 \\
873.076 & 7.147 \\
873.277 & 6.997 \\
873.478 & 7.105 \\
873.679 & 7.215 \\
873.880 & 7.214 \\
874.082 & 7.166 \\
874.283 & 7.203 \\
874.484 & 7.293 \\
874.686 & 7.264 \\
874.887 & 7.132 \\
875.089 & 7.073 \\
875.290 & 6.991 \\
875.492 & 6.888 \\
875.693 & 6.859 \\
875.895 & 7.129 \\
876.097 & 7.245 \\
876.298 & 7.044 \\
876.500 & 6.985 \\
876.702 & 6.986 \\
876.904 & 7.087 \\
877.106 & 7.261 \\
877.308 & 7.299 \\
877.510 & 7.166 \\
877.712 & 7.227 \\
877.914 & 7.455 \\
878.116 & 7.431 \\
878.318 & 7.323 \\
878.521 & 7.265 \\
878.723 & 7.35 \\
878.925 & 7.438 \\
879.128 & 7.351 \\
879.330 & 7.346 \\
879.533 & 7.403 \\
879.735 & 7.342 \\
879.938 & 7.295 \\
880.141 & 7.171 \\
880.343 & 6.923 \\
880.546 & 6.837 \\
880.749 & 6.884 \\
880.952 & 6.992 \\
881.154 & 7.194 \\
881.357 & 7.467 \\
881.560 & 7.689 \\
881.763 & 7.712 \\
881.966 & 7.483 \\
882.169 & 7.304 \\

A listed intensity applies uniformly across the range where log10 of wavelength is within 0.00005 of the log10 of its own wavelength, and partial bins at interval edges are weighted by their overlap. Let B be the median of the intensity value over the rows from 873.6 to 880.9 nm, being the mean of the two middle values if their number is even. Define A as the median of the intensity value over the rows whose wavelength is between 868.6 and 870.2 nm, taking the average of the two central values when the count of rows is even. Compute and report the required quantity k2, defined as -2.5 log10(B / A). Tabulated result -0.05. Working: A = 6.88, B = 7.21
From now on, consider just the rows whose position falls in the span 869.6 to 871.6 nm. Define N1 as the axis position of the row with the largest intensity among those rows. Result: 871.068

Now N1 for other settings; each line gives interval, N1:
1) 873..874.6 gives 874.484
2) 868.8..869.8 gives 869.665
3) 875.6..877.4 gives 877.308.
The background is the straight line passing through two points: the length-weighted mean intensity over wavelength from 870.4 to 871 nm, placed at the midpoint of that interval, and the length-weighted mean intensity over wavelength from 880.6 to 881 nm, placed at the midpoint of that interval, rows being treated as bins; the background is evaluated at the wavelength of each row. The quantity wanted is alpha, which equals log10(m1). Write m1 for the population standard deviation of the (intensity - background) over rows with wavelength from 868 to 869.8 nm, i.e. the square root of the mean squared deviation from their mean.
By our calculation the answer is -1.16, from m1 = 0.068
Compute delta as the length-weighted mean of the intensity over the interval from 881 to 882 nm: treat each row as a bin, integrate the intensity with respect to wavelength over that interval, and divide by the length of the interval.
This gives 7.5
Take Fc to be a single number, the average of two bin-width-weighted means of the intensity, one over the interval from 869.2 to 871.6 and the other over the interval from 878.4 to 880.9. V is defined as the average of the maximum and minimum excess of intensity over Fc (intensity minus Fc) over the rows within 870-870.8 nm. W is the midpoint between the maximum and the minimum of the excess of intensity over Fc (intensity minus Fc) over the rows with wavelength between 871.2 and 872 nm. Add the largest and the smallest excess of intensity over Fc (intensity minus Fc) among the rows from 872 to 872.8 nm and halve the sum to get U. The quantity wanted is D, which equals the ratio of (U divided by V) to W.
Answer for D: 82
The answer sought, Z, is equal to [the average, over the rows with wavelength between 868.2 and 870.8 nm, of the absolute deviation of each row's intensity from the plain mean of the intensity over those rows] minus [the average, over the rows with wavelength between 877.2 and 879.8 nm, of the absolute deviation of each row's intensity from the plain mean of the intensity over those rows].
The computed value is 0.01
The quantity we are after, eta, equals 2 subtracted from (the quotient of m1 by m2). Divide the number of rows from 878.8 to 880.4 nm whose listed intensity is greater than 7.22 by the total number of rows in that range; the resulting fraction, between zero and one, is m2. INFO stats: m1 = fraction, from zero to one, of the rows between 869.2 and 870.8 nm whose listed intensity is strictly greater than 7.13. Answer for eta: -2.0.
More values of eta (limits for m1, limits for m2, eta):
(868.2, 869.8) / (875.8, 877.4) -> -2.0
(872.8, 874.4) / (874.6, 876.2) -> 1.0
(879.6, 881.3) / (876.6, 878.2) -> -1.2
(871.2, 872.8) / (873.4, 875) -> 0.5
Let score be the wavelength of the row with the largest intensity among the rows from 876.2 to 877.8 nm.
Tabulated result 877.308 nm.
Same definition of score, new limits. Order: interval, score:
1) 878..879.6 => 878.925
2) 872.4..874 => 872.674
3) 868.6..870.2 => 869.865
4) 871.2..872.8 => 872.272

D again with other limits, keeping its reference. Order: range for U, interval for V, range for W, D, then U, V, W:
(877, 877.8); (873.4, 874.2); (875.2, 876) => -21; 0.14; 0.07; -0.10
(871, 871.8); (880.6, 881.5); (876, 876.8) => -23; -0.05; 0.09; 0.03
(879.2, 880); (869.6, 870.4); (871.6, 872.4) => -19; 0.26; -0.13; 0.11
